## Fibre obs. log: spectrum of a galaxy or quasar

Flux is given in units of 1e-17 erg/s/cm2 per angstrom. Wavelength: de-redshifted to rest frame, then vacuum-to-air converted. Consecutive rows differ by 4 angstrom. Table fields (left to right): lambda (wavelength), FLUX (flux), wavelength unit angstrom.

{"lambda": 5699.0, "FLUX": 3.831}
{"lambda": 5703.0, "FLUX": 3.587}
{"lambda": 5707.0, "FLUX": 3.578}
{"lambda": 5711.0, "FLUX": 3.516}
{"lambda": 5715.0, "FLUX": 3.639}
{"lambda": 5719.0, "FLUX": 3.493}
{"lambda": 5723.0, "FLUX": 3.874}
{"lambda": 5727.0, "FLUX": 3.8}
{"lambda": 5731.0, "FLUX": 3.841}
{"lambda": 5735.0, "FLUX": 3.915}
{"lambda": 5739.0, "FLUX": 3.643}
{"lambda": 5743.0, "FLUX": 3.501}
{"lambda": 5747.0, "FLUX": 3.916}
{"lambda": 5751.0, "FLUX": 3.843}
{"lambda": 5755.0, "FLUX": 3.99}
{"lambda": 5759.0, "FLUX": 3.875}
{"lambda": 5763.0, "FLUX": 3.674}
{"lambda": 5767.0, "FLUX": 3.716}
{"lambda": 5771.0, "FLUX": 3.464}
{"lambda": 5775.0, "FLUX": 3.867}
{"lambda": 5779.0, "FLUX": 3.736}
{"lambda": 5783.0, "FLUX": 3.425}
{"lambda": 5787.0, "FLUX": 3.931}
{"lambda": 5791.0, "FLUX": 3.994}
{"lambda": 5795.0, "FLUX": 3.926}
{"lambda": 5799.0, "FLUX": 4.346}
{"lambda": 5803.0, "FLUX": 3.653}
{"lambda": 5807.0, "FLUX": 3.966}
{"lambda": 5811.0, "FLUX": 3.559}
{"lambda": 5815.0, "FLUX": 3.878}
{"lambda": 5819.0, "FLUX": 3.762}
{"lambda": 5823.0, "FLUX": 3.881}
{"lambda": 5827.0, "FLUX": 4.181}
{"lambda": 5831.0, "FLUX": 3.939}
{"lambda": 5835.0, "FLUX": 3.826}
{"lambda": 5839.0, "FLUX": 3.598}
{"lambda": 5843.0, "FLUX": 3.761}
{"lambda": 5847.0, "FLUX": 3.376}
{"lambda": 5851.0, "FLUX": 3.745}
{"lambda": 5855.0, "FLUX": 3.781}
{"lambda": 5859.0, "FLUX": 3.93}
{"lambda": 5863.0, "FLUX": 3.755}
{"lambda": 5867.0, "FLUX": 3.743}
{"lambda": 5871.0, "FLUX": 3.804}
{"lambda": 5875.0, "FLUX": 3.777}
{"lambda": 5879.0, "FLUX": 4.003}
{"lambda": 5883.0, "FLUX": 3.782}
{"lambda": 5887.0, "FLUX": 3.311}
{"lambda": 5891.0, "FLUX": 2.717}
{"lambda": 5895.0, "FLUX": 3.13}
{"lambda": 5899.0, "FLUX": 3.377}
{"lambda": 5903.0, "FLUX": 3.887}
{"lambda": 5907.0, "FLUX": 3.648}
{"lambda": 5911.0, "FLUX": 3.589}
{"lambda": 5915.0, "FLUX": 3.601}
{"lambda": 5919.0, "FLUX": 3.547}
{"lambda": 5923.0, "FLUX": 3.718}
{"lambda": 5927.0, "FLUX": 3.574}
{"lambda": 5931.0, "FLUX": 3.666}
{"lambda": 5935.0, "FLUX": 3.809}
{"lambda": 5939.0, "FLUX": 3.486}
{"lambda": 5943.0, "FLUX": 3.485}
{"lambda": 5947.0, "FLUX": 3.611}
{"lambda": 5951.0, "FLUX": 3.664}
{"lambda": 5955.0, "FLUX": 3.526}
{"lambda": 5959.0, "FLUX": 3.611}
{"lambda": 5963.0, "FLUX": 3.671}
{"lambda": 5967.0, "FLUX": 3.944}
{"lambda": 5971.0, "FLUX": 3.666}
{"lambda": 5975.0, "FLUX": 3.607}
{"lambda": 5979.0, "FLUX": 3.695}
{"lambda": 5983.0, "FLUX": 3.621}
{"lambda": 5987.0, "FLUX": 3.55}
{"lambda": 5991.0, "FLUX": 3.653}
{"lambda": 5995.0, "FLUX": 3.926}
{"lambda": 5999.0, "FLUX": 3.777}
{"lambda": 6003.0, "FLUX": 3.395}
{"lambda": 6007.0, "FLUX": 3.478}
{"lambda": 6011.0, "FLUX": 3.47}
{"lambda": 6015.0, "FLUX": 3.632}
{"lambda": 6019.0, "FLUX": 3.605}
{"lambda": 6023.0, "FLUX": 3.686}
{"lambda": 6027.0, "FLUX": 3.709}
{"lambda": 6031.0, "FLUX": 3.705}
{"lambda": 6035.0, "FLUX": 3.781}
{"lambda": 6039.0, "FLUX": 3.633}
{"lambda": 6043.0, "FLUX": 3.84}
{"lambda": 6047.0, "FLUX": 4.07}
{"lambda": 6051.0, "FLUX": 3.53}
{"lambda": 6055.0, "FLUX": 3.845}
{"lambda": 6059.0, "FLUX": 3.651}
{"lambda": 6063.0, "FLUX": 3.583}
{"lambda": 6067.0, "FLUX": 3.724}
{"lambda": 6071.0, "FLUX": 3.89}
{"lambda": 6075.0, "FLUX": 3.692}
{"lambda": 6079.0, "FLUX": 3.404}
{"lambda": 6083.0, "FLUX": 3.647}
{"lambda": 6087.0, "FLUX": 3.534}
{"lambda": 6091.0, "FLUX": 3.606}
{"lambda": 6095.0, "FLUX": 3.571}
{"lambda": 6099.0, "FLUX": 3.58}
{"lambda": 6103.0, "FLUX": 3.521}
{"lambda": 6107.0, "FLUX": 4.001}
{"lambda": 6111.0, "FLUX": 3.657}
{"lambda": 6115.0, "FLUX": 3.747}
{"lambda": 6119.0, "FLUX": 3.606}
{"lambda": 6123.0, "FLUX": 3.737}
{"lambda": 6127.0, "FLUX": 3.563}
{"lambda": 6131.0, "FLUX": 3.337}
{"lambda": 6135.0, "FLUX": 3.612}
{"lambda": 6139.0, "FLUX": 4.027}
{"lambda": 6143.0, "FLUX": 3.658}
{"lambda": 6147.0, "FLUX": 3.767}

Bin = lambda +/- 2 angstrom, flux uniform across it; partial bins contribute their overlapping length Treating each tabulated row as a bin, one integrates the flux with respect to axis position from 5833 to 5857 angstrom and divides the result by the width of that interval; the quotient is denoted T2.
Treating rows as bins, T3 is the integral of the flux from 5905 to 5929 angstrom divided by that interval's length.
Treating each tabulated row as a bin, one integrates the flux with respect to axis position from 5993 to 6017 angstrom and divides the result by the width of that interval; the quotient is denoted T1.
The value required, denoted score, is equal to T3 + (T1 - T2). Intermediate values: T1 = 3.61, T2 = 3.68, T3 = 3.61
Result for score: 3.5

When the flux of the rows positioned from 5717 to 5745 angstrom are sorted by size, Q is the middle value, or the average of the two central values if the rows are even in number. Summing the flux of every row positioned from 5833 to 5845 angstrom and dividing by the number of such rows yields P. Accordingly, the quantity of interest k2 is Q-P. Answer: 0.07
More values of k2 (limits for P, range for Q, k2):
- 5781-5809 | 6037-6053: -0.16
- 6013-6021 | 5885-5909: -0.27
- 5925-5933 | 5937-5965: -0.01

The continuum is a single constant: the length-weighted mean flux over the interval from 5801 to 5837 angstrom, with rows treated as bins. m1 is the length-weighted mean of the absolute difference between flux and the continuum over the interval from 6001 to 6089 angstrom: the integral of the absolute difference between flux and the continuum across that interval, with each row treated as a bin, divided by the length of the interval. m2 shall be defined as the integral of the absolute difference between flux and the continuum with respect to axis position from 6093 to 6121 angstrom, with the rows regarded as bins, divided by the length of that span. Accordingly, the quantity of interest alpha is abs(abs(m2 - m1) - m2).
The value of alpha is 0.21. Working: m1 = 0.21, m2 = 0.22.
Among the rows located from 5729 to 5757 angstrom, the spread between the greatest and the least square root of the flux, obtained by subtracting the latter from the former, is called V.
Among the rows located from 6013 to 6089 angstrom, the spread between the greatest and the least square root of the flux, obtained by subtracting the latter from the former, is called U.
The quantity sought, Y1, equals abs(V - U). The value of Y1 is 0.046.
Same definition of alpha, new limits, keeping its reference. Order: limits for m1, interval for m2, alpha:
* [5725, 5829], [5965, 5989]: 0.16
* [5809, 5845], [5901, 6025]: 0.14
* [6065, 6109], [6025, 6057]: 0.05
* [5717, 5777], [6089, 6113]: 0.13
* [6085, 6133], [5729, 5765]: 0.02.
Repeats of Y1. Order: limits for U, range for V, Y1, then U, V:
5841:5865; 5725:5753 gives 0.037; 0.145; 0.11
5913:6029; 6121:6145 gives 0.037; 0.143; 0.18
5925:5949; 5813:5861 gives 0.123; 0.085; 0.21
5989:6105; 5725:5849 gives 0.072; 0.175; 0.25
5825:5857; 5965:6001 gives 0.106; 0.207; 0.10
